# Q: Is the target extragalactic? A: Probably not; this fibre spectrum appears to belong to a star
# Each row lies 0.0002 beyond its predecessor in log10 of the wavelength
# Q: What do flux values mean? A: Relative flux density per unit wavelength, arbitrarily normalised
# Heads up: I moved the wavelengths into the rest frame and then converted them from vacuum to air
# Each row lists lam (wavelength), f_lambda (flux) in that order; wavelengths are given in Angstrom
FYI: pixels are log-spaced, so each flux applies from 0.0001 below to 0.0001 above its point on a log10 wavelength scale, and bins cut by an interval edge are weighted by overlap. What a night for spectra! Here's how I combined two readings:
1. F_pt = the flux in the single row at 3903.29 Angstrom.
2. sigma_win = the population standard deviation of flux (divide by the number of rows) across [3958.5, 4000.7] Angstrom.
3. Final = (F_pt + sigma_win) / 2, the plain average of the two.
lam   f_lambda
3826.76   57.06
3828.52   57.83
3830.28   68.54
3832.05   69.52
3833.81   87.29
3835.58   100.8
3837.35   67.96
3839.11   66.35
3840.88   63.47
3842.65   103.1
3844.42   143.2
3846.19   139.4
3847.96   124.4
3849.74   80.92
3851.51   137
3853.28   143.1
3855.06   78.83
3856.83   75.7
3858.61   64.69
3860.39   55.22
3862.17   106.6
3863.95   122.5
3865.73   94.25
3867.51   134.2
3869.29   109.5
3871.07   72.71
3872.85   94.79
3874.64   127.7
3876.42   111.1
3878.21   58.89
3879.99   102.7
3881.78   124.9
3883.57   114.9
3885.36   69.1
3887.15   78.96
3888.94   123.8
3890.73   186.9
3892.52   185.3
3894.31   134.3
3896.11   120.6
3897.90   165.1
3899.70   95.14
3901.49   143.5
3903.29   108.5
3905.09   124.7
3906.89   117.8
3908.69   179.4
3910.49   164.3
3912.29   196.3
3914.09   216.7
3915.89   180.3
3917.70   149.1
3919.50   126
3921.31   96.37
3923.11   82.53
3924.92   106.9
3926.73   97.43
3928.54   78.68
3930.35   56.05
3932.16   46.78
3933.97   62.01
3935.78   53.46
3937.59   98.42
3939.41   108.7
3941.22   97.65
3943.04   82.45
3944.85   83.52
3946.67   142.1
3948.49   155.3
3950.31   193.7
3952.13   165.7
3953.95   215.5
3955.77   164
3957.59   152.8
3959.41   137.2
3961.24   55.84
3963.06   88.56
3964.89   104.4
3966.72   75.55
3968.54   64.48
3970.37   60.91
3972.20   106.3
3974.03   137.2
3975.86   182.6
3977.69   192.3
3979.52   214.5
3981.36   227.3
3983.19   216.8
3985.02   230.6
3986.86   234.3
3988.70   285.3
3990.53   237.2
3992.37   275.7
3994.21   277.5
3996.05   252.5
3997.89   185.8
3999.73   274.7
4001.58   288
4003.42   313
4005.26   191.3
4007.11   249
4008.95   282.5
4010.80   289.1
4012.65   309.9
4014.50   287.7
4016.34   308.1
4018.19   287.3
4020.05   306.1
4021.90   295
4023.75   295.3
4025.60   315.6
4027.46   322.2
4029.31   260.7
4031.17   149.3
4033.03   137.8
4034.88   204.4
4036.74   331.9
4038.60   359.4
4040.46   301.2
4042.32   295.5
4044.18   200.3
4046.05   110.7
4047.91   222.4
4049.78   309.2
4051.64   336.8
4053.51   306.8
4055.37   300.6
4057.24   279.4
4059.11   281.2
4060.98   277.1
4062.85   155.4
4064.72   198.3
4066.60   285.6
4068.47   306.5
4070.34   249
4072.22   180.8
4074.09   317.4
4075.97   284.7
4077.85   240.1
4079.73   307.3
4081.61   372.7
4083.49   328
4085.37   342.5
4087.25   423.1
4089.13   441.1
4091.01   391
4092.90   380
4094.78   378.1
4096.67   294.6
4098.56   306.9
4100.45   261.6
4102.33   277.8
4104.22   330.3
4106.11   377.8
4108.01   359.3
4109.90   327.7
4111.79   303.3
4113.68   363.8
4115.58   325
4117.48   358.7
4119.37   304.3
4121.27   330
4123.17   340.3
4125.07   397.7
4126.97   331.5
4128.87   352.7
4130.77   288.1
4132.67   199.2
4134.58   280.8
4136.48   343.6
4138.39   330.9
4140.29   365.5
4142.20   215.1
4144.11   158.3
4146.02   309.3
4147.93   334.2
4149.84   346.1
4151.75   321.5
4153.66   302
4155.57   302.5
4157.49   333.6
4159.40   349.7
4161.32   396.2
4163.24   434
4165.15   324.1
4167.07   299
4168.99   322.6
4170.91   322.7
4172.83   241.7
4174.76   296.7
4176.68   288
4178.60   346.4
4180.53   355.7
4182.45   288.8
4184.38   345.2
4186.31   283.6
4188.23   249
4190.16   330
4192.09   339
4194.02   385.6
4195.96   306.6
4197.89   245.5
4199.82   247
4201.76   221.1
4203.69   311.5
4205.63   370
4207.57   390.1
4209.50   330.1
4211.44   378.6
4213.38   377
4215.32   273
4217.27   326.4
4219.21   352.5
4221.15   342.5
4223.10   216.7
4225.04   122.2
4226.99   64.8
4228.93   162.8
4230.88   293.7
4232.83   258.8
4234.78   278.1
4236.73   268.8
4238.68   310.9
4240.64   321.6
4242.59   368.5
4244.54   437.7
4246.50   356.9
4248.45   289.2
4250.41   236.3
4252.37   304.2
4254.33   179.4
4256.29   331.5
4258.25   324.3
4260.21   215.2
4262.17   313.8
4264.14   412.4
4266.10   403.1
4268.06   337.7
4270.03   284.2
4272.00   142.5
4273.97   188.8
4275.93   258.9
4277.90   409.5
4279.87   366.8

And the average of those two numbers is 93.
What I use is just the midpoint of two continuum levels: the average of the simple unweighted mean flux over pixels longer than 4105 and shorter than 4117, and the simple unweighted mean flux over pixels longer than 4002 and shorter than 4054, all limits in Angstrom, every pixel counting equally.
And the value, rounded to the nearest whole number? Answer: 307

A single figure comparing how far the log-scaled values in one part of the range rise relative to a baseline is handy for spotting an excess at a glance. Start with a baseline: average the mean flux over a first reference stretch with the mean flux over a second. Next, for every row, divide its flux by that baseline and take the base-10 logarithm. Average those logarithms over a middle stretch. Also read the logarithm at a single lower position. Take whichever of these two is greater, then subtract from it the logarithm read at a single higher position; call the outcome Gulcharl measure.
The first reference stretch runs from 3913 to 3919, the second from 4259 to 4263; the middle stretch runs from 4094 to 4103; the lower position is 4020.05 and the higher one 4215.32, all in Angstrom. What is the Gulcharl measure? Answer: 0.05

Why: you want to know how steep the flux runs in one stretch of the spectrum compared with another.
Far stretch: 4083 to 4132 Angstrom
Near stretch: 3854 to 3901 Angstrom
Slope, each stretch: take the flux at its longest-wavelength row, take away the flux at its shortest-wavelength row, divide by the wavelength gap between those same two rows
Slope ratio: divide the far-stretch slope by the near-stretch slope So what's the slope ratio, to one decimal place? -2.3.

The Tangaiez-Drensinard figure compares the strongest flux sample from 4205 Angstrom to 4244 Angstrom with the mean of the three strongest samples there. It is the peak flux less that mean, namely 8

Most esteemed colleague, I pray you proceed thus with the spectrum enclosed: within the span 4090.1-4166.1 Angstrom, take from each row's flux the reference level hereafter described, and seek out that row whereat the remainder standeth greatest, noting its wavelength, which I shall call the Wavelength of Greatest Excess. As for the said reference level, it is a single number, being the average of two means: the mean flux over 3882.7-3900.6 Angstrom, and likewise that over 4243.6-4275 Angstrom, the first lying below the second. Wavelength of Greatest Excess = 4163.24 Angstrom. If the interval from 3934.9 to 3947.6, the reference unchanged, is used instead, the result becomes 3946.67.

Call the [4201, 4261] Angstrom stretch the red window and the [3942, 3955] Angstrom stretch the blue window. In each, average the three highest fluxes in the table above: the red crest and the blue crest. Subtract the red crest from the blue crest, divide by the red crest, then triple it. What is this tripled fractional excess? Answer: -1.6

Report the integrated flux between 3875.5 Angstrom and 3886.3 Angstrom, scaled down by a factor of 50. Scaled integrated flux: 21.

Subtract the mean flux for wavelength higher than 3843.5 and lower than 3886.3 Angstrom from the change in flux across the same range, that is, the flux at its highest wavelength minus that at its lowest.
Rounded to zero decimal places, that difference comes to -178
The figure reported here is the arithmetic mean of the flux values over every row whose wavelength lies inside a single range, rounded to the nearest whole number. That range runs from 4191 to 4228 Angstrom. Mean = 295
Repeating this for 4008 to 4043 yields 281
